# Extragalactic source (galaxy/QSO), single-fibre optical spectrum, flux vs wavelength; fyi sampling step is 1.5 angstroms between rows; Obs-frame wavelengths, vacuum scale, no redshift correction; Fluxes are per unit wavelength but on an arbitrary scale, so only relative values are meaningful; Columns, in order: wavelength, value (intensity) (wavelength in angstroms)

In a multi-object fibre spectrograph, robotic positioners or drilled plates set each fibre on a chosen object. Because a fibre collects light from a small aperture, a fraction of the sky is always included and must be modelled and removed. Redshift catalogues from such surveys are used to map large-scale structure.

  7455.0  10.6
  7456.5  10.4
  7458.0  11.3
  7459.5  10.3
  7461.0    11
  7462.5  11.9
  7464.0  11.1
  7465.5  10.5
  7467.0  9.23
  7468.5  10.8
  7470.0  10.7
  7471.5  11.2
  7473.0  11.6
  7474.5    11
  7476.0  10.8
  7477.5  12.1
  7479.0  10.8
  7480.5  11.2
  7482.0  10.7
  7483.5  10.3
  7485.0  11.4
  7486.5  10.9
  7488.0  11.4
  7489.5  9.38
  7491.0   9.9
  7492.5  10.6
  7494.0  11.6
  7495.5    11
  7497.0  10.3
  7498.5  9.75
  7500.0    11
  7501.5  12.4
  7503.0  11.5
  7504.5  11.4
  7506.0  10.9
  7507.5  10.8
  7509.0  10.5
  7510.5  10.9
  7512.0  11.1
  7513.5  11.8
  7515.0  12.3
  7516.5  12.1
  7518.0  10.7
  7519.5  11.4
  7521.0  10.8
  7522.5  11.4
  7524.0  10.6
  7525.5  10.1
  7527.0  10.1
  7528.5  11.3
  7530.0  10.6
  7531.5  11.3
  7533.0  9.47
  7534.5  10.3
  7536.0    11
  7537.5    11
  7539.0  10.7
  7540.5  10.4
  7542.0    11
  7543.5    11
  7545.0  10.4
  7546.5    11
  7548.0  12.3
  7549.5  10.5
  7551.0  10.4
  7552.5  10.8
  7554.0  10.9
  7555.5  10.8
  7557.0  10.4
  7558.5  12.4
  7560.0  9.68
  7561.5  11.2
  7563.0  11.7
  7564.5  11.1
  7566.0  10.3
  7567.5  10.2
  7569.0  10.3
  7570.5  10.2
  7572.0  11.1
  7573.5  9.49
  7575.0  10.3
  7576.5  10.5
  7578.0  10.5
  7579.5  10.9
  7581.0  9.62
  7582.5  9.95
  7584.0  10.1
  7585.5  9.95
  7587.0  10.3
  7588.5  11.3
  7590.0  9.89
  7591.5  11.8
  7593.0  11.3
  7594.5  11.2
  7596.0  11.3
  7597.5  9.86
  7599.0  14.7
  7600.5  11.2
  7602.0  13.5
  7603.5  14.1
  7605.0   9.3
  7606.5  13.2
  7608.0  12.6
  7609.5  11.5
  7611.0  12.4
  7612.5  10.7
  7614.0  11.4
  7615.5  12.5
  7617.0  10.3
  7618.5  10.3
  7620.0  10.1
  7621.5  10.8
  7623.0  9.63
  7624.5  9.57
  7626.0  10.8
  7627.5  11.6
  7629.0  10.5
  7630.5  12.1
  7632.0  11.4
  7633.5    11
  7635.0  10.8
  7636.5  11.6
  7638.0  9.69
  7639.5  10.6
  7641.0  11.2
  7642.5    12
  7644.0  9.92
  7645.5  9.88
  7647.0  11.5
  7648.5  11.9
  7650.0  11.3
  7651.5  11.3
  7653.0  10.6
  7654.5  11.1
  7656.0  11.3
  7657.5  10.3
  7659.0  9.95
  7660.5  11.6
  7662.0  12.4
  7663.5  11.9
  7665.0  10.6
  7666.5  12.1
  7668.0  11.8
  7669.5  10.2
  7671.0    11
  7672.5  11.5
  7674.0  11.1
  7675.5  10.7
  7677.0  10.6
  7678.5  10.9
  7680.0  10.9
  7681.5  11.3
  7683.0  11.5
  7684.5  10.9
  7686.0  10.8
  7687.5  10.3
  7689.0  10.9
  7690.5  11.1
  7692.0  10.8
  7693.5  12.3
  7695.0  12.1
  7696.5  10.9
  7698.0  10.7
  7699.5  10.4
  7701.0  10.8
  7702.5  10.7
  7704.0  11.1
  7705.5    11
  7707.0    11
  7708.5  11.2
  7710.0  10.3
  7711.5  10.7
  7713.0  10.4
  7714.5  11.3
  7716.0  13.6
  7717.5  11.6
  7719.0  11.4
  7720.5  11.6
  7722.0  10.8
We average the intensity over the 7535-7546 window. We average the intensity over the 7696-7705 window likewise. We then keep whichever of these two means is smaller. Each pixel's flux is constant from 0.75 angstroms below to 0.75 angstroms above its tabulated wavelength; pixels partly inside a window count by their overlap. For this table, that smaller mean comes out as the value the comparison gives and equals 10.77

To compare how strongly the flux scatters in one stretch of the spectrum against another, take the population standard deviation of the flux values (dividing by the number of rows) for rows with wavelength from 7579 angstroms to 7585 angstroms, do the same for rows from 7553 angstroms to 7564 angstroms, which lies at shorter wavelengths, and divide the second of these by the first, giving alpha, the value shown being 1.7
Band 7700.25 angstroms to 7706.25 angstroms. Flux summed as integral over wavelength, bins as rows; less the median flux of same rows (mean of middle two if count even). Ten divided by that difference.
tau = 0.183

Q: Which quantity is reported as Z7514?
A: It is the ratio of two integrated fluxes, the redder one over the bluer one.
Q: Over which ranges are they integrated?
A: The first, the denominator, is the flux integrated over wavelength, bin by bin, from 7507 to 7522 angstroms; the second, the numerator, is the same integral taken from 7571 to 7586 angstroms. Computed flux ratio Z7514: 0.911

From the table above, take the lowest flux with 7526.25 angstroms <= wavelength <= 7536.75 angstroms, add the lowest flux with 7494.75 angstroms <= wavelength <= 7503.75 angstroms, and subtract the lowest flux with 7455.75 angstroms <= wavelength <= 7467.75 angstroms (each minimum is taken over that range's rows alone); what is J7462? 10.0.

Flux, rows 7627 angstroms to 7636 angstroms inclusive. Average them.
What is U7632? 11.23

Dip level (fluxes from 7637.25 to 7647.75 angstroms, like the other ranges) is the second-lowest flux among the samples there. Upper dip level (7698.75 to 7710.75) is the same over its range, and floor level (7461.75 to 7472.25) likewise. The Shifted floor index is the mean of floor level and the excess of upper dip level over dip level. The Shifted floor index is 5.5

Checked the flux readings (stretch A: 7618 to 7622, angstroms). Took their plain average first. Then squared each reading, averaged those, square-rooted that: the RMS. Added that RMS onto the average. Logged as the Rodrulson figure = 20.8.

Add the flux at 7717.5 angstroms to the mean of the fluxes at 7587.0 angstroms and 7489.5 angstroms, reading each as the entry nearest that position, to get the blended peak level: 21.4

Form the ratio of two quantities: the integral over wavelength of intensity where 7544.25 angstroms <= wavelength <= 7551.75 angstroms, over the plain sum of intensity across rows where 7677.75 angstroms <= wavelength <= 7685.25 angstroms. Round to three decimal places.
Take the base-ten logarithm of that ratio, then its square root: 0.411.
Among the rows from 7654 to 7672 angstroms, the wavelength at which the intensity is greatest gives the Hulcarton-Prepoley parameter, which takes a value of 7662.0 angstroms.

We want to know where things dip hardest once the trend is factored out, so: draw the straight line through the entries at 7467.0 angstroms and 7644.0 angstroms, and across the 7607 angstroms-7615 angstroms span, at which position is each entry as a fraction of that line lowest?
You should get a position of 7612.5 angstroms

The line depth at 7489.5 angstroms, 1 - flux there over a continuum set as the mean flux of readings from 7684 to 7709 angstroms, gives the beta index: 0.15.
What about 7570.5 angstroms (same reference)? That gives 0.07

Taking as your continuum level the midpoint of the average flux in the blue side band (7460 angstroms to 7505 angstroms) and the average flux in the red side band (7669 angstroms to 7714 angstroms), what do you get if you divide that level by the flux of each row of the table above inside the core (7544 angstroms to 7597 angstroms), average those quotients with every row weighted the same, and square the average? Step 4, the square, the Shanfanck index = 1.05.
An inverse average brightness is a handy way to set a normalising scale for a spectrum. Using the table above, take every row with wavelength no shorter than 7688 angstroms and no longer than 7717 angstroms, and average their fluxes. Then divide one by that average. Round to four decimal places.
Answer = 0.0899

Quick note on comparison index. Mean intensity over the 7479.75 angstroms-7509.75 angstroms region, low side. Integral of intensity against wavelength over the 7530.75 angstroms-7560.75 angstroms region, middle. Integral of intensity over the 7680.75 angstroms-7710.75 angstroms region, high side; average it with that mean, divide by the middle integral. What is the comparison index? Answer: 0.527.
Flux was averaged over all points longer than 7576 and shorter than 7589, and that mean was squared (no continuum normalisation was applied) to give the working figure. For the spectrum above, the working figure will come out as 107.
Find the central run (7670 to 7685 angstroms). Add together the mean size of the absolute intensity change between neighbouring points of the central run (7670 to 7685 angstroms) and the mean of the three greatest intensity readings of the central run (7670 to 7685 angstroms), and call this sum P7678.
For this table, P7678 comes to 11.8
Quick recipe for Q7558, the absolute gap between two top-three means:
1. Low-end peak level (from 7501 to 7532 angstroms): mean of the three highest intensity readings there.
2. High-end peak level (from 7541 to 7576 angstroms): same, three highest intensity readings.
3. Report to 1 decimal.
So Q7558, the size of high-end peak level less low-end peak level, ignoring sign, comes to 0.1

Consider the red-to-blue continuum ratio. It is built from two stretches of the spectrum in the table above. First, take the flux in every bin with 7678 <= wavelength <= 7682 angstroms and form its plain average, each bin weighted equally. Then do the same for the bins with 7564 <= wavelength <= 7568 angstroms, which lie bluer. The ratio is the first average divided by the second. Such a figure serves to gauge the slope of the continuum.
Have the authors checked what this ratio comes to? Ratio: 1.05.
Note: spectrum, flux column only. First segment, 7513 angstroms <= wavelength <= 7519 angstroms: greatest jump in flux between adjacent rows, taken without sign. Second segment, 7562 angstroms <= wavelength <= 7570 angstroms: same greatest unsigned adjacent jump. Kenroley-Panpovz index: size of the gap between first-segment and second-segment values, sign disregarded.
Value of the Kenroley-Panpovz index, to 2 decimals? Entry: 0.60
